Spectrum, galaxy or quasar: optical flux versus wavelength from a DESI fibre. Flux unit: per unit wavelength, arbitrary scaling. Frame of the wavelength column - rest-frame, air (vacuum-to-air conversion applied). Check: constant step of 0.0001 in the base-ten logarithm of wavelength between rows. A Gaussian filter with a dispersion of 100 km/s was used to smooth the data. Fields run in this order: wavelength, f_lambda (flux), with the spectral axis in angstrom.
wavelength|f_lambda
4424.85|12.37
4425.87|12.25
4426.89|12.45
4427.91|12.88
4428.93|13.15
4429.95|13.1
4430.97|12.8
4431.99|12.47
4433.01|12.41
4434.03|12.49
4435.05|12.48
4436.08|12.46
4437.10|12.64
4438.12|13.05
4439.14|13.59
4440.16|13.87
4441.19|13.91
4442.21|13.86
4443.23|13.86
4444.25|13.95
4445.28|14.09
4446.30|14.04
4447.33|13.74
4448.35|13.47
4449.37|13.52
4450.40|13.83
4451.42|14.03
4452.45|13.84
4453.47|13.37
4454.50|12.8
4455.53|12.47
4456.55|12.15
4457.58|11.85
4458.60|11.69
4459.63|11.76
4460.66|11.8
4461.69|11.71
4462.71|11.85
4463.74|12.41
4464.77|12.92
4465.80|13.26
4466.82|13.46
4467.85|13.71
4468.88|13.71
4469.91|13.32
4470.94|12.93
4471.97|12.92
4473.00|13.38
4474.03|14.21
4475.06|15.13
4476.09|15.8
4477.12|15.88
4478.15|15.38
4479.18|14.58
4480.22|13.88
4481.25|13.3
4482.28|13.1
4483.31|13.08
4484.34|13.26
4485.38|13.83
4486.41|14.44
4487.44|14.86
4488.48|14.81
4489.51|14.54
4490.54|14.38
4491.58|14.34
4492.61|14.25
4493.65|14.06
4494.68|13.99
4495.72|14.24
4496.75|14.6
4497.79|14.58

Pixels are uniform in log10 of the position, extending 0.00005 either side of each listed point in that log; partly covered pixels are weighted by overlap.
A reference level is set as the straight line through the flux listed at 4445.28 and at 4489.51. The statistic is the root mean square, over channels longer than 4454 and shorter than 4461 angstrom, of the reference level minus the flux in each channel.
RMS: 2.2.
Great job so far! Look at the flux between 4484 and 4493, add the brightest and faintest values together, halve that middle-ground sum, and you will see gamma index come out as 14.1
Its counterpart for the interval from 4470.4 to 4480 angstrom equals 14.4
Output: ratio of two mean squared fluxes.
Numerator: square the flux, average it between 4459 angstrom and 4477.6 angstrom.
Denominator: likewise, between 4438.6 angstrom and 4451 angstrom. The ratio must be 0.94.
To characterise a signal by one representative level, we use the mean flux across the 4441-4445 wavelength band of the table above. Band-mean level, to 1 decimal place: 13.9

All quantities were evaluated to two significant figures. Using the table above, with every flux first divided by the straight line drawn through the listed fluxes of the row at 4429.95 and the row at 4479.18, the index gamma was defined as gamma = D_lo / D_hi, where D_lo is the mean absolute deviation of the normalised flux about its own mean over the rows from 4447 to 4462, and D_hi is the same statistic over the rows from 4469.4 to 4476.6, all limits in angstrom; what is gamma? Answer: 1.1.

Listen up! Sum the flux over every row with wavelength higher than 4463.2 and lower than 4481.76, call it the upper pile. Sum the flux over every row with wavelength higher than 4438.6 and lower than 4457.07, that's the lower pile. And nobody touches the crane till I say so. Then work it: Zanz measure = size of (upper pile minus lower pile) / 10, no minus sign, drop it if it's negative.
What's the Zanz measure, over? 0.58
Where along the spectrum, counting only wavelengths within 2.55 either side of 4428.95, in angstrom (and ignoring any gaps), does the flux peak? 4428.93 angstrom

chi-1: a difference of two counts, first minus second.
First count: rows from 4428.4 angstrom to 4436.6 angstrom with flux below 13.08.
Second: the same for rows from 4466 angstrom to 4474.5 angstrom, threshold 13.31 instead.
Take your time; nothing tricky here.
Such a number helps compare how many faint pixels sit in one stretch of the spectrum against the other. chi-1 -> 4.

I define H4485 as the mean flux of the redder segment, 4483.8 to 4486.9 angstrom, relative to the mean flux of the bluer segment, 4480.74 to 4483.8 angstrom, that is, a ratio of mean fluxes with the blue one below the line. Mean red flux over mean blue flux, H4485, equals 1.05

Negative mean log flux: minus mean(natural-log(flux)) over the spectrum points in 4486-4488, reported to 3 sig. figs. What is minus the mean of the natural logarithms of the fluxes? -2.68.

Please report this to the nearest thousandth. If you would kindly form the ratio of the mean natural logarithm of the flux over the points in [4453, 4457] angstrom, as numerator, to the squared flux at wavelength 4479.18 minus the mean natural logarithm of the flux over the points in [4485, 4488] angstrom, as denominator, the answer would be 0.012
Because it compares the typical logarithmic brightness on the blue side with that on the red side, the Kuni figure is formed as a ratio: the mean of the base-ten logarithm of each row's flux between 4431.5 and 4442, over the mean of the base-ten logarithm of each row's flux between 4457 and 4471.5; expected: 1.01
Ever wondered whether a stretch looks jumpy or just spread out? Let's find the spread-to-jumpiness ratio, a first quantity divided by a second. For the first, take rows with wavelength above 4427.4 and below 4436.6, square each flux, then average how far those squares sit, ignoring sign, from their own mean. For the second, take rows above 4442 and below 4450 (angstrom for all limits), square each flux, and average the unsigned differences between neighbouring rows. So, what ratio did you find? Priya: 1.8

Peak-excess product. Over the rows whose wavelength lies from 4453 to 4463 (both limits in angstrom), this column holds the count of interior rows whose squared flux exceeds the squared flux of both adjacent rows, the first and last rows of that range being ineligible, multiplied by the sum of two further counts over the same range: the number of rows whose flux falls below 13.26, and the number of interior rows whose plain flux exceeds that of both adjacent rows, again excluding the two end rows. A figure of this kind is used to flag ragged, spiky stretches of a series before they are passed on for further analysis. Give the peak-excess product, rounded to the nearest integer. 10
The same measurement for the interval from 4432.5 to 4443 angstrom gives 16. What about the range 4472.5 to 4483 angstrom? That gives 2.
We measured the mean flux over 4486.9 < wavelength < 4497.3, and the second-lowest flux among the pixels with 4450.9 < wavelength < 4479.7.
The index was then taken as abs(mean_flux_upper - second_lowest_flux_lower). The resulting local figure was 2.7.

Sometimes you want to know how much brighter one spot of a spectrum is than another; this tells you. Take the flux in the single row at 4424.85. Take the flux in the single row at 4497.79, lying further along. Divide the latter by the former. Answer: 1.18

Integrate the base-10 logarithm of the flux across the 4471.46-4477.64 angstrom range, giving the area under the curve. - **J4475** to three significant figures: 7.18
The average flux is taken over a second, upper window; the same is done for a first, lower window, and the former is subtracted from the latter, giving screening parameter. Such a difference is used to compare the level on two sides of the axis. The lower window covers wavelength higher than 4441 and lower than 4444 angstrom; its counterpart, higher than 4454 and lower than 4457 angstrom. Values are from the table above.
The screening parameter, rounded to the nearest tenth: 1.4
